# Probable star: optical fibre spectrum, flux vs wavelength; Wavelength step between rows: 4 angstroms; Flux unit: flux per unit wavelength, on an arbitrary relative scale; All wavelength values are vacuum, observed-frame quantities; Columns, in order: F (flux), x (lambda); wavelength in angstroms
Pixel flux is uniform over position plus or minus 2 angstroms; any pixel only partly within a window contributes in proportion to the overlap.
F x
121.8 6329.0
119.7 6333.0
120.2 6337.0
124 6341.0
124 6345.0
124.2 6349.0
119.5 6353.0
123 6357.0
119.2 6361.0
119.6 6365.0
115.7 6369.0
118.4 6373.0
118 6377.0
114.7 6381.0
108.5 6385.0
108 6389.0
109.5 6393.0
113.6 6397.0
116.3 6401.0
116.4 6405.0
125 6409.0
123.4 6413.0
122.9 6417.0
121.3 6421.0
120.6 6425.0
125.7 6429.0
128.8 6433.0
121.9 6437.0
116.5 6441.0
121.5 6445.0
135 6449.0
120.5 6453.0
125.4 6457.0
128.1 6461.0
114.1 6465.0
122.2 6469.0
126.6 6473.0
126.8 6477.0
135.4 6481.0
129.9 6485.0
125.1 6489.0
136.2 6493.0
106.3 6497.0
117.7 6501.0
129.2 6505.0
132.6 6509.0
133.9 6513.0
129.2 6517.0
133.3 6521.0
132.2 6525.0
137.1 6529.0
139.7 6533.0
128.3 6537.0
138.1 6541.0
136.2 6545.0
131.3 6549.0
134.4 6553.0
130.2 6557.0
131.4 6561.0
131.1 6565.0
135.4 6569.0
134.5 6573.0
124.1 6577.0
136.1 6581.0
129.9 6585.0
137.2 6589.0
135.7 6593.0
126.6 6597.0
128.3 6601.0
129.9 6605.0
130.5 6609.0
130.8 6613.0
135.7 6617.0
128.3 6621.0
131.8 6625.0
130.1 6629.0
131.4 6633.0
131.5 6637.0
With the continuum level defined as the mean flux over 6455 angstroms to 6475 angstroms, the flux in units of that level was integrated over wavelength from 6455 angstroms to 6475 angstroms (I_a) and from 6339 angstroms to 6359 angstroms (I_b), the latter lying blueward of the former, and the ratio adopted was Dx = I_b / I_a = 1.00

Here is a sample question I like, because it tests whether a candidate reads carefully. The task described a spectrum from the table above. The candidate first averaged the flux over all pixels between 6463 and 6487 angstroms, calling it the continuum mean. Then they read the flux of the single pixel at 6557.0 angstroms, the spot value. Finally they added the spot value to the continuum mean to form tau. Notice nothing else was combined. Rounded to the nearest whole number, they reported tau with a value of 256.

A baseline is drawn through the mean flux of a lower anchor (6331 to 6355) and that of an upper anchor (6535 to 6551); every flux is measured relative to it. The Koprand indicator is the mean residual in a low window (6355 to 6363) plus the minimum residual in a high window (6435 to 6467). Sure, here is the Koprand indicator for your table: -17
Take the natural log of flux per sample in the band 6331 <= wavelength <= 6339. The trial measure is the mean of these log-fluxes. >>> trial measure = 4.79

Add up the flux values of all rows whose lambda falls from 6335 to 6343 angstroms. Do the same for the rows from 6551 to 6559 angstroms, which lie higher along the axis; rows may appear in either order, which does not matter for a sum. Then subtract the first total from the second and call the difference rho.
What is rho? 20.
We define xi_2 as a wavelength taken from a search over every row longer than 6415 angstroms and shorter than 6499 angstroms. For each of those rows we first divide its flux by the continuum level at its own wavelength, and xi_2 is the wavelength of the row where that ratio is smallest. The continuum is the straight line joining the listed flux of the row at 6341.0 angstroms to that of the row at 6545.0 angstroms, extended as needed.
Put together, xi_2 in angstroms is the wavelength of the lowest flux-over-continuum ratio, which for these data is 6497.0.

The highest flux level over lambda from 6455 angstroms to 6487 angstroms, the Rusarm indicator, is 135.4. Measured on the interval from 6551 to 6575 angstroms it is 135.4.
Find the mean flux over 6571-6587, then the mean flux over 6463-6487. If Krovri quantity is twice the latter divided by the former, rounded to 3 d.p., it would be 1.919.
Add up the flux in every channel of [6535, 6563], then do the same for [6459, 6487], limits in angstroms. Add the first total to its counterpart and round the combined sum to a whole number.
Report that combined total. 1813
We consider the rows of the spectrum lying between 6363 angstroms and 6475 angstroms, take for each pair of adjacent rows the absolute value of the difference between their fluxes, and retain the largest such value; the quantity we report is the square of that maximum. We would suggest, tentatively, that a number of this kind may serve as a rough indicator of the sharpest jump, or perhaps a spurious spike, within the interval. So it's 210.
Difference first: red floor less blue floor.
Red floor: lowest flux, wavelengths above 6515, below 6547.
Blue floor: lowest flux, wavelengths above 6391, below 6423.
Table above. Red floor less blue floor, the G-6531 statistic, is 19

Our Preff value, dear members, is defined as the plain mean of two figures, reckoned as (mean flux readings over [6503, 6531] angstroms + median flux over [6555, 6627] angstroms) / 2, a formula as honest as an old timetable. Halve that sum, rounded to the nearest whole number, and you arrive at 132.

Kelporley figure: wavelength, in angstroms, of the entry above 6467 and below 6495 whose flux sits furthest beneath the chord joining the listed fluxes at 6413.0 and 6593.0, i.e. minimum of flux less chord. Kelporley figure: 6469.0 angstroms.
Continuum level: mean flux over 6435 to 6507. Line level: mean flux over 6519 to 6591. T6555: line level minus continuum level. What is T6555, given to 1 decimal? 9.0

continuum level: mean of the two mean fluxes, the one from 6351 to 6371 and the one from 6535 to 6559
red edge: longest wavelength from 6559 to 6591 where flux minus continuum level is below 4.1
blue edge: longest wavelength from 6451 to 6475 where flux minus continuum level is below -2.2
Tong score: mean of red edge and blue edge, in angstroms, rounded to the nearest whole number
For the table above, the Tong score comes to 6527 angstroms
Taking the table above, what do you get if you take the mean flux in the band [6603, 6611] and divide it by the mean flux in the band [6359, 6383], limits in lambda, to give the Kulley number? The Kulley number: 1.11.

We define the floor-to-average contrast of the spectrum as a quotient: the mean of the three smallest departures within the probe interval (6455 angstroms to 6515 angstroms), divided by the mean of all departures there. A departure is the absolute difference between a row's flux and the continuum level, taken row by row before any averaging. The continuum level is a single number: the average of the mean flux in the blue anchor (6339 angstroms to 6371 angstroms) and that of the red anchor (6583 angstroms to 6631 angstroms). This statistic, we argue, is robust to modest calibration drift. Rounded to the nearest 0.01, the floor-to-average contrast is 0.10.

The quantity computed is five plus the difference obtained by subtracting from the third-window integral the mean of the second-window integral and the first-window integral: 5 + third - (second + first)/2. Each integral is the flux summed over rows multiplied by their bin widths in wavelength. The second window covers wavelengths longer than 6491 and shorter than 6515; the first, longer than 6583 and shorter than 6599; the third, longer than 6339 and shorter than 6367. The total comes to 848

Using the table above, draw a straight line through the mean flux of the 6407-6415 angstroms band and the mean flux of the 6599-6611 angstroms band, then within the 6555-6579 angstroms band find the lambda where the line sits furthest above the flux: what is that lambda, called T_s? 6577.0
